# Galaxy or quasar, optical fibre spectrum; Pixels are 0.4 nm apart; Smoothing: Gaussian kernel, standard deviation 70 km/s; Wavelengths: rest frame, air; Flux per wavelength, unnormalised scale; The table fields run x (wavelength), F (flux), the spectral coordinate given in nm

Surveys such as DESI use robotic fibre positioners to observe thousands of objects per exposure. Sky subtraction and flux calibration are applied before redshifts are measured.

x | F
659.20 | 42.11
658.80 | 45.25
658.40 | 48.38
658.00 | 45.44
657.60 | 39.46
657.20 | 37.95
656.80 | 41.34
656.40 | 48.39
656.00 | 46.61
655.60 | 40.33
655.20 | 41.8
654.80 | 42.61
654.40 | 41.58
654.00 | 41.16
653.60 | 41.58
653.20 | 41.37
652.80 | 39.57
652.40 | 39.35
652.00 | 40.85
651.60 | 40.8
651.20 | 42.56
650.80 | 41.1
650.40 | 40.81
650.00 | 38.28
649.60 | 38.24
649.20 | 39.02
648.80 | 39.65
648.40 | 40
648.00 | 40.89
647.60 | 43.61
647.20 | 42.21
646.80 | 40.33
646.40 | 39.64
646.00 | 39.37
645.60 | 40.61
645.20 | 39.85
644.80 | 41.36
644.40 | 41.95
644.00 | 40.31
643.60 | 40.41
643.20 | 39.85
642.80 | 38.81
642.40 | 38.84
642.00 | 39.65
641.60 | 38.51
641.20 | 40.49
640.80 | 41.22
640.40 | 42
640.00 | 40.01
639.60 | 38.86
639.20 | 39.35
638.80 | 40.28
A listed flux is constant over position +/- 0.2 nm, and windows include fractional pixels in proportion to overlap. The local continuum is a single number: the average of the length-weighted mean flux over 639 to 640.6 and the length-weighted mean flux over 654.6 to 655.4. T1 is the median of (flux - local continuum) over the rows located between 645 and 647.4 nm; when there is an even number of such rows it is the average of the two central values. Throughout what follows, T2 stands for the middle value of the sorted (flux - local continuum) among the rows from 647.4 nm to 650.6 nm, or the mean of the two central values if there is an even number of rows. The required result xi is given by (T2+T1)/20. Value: -0.12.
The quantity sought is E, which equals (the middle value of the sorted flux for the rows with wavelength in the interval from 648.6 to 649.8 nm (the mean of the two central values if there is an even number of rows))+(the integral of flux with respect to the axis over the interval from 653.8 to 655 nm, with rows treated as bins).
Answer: 89.2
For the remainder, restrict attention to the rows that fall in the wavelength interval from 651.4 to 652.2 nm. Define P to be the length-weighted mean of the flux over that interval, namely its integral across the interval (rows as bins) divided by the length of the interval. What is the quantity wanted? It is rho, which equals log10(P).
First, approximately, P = 40.8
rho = 1.61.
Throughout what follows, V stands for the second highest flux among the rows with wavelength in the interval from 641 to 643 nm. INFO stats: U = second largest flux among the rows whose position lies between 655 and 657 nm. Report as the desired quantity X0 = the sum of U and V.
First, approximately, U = 46.61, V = 39.65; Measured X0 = 86.3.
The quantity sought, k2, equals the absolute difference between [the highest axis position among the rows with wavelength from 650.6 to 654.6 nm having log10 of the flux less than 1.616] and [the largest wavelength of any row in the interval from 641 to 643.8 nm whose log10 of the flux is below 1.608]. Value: 10.40 nm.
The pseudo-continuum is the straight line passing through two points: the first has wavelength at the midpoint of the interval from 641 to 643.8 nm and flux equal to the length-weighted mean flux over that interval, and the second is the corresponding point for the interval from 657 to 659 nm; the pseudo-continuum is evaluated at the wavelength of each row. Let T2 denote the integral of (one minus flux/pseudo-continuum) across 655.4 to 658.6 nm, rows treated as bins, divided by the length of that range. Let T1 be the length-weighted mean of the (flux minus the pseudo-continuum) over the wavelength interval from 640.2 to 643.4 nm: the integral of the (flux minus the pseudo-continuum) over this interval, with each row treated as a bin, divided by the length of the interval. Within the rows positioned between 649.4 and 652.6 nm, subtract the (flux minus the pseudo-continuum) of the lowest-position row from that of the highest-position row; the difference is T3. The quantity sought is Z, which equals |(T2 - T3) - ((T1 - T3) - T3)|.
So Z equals 0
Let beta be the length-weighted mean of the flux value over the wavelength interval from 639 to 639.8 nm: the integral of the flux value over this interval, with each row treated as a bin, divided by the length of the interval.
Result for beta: 39.1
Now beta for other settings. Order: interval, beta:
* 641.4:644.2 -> 39.5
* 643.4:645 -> 41.0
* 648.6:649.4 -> 39.3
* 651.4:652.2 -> 40.8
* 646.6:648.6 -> 41.4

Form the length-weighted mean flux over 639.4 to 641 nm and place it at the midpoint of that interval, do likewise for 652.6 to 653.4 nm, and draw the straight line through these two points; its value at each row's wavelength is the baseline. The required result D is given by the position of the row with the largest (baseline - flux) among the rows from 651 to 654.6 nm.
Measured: 652.40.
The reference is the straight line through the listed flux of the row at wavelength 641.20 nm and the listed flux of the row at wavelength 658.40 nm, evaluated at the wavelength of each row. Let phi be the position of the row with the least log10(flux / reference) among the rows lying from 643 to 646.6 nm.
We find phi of 646.00 nm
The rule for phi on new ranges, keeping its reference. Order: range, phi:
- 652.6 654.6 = 652.80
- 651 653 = 652.40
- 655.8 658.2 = 657.20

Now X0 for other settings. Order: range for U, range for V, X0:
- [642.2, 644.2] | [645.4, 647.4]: 80.9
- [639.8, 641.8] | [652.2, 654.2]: 82.6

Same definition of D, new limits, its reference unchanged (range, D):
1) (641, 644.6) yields 641.60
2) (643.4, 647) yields 646.00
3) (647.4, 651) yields 649.60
